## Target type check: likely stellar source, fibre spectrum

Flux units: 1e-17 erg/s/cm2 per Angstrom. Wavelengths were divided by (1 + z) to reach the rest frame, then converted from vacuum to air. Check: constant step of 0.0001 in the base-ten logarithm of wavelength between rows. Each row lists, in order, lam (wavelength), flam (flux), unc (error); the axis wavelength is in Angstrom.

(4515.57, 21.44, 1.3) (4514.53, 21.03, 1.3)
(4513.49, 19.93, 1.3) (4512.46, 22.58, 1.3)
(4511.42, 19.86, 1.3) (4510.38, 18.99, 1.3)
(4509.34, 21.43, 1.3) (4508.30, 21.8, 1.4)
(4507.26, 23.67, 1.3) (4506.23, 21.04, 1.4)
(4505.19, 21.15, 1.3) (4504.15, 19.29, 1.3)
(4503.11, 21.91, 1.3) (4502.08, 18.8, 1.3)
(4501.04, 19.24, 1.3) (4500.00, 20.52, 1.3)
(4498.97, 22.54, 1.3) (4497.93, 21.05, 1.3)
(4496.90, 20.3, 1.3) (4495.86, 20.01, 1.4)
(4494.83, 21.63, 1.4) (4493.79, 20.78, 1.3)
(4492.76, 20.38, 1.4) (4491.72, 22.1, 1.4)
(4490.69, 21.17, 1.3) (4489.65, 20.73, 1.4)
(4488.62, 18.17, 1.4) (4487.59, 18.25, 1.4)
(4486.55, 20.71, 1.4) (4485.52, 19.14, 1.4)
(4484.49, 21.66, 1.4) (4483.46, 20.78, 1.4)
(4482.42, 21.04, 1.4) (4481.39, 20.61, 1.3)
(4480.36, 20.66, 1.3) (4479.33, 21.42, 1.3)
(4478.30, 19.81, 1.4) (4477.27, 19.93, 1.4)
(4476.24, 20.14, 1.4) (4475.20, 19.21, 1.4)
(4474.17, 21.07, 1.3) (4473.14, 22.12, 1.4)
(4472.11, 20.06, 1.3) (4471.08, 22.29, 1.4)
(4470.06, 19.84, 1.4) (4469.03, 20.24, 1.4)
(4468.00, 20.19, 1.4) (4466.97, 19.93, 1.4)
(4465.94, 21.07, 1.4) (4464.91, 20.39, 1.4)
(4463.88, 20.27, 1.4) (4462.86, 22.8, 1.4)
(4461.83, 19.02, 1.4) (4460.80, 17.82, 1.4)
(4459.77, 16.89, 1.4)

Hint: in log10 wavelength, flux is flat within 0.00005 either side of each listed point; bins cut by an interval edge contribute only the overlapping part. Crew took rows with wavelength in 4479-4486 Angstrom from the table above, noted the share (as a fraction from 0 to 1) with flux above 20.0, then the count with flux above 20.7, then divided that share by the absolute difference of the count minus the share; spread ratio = 0.27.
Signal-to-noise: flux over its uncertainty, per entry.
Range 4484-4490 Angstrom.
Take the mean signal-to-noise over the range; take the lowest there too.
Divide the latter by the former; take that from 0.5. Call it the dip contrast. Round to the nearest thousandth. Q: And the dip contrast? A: -0.419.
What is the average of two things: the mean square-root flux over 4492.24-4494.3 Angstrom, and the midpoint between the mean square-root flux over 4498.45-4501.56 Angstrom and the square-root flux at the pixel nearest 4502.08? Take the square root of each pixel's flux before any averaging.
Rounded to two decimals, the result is 4.49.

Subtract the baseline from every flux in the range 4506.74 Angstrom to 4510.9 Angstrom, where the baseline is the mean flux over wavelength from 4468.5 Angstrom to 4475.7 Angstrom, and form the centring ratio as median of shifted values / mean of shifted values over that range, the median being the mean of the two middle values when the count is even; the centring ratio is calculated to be 1.2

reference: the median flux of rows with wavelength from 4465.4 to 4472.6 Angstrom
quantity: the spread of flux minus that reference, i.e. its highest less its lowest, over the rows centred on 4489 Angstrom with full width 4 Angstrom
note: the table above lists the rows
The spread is 3.0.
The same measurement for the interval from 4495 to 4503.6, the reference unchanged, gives 3.7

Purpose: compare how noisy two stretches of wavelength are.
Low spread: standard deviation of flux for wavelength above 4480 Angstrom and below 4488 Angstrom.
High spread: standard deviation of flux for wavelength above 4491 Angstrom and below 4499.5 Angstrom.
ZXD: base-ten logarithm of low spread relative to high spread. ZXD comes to 0.08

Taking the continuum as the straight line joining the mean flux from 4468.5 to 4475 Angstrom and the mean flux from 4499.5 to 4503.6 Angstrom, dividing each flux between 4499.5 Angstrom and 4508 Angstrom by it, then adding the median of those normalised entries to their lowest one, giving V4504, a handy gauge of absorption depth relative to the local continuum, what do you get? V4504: 1.97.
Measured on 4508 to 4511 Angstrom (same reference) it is 2.03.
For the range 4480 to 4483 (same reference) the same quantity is 2.00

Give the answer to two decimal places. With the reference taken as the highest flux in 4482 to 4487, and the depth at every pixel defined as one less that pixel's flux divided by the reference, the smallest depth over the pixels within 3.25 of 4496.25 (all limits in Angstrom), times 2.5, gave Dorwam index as -0.10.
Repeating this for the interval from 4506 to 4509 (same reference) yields -0.23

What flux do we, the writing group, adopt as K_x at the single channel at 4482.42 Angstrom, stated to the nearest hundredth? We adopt 21.04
